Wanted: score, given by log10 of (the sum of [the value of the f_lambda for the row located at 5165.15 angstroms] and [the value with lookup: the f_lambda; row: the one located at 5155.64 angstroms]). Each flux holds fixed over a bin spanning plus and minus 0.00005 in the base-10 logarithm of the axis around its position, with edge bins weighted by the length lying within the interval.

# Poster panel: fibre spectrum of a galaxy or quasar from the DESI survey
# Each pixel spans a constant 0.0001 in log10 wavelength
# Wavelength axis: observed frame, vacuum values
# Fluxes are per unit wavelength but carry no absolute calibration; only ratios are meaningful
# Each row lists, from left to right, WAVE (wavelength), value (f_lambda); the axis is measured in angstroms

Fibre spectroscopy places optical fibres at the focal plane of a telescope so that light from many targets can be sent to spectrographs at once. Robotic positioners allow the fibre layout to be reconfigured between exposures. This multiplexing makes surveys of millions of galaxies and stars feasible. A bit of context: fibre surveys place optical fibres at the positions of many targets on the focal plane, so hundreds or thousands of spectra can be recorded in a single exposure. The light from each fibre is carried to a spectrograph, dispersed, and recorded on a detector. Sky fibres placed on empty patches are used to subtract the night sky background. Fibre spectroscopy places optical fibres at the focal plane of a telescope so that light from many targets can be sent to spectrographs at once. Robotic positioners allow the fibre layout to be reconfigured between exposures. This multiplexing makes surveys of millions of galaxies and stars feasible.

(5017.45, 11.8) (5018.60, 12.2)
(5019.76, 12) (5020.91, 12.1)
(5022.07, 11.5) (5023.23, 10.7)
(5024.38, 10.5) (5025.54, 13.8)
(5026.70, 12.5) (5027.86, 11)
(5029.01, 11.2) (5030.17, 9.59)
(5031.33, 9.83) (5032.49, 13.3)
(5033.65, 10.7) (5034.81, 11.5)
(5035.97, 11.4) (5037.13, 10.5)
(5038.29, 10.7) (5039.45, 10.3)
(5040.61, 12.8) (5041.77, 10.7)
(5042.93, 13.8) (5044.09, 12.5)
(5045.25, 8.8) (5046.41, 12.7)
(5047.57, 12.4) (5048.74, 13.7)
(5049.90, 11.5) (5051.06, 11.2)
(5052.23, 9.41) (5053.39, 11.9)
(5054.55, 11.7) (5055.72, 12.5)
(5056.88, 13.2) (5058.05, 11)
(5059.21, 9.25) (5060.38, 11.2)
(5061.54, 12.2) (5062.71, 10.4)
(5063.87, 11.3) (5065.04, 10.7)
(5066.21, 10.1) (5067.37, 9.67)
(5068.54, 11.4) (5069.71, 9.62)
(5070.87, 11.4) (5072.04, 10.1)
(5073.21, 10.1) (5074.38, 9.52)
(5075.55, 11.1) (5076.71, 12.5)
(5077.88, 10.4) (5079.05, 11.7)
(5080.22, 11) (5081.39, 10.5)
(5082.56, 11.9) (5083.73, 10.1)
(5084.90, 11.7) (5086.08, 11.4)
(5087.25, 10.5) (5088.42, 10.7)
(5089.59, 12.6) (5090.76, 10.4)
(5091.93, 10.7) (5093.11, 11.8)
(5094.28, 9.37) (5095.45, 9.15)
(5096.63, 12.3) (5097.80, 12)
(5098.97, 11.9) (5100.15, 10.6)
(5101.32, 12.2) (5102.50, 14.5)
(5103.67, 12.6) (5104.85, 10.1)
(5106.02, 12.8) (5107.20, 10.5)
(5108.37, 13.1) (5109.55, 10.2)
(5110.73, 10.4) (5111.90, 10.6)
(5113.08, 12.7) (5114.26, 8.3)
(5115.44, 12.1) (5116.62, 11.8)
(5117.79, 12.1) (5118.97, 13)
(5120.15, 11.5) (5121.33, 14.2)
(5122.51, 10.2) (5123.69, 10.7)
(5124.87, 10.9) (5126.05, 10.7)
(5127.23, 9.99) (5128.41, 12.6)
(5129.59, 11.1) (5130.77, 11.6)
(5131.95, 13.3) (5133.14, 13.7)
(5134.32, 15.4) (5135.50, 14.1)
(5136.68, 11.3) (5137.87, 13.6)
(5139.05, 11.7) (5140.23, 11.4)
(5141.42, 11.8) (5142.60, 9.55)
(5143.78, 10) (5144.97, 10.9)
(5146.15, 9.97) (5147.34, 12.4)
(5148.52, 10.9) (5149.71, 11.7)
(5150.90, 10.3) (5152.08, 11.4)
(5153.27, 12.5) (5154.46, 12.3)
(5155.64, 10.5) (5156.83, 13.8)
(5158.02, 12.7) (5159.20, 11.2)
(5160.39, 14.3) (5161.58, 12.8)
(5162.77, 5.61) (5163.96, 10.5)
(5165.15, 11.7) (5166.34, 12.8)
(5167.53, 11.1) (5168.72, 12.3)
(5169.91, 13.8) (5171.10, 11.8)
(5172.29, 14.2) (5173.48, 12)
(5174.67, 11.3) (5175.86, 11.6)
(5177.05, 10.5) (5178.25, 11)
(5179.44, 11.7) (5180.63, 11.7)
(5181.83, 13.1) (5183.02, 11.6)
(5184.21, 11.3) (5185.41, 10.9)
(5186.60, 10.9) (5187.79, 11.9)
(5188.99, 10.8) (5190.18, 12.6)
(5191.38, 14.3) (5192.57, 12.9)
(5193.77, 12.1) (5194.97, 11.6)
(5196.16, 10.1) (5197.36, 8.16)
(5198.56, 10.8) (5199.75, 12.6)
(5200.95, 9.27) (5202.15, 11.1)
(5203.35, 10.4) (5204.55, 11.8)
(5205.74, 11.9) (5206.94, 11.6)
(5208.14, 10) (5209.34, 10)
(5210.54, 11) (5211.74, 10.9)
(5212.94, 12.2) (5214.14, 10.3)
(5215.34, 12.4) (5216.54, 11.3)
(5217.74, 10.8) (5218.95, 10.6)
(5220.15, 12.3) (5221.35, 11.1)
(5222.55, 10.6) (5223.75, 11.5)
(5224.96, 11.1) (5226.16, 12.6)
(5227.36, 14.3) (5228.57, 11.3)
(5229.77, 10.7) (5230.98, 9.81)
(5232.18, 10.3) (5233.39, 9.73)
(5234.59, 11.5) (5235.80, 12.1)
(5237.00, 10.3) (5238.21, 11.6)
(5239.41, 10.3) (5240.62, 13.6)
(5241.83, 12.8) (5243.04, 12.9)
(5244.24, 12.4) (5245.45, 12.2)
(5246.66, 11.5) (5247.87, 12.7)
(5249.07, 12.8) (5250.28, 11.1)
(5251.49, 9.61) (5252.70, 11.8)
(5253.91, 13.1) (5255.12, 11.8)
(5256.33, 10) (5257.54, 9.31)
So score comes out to 1.35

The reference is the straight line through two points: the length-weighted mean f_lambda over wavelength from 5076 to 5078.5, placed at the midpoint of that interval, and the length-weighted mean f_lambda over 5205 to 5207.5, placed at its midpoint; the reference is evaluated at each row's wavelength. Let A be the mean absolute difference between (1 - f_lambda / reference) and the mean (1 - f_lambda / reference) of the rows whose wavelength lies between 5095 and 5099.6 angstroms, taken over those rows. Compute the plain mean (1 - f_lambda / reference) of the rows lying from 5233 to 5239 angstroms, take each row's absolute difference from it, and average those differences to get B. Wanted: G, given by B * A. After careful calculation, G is 0.0066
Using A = 0.09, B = 0.069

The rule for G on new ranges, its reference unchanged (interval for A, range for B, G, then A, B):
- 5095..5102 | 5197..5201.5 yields 0.0109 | 0.09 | 0.127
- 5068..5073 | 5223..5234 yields 0.0059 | 0.07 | 0.088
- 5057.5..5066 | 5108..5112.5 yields 0.0049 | 0.06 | 0.088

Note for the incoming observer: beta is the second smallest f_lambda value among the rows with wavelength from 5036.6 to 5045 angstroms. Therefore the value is 10.5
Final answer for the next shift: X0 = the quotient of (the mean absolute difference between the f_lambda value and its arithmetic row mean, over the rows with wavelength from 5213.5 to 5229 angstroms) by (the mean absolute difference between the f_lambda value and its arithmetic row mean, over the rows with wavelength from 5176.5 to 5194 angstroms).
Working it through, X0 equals 1.04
